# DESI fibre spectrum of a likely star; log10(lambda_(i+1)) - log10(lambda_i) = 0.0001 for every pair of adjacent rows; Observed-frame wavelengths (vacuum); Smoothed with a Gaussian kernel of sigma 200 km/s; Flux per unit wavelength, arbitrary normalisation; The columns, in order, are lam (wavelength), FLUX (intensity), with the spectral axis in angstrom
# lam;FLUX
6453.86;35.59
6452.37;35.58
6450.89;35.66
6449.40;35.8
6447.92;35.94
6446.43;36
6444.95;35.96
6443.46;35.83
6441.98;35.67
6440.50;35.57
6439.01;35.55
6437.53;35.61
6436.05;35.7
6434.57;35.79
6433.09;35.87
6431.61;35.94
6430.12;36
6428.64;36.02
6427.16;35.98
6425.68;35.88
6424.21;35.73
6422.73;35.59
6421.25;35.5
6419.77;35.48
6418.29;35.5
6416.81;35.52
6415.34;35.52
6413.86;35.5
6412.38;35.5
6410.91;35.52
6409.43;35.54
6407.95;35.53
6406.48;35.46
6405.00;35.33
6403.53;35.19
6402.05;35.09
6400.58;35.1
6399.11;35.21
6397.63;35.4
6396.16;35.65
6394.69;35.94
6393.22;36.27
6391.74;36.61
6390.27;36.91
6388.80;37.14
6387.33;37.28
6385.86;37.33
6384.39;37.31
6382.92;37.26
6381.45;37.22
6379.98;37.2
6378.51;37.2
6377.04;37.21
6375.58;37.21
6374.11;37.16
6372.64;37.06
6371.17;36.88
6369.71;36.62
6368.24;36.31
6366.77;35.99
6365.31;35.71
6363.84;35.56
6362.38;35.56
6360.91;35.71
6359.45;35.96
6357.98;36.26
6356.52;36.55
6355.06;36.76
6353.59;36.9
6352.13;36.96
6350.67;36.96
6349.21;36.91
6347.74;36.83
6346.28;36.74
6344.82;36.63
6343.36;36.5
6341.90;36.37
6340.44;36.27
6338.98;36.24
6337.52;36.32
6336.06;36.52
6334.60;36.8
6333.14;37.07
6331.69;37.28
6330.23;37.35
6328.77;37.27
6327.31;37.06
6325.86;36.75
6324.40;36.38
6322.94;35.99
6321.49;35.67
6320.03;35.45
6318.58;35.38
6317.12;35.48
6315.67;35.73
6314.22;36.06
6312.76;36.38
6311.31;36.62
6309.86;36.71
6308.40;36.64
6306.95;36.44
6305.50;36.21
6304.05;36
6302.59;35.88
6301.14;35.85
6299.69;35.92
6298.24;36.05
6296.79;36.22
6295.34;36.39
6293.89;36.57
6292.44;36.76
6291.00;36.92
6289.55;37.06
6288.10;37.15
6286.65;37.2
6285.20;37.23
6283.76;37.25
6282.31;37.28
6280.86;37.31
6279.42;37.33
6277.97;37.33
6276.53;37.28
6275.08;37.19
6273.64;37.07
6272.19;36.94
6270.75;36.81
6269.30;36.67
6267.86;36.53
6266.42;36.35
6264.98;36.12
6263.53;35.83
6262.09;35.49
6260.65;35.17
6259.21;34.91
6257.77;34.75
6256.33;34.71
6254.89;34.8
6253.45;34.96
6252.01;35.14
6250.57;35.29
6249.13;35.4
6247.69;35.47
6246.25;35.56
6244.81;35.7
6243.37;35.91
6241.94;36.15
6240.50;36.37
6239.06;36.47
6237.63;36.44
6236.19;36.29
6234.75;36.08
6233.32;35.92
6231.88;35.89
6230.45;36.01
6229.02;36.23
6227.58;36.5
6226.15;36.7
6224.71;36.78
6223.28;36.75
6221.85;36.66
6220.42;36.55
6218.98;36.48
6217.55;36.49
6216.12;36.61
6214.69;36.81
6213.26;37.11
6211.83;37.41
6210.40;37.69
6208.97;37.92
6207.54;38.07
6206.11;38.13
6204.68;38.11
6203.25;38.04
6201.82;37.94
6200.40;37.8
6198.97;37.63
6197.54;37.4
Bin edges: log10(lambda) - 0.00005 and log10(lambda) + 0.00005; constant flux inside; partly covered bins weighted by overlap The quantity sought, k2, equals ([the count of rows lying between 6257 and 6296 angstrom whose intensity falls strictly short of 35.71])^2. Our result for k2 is 16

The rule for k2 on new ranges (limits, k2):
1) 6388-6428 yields 361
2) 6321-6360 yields 1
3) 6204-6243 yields 0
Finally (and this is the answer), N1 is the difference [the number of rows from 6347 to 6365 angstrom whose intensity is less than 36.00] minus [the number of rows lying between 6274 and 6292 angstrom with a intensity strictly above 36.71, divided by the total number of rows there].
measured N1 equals 3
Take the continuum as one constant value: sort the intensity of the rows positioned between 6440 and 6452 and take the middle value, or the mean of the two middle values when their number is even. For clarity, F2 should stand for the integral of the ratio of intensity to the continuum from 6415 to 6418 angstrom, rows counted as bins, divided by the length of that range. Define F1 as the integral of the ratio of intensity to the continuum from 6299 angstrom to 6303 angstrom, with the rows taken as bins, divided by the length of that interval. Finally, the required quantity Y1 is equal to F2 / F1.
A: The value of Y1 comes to 0.99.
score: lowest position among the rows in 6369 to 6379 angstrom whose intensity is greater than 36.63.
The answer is 6371.17 angstrom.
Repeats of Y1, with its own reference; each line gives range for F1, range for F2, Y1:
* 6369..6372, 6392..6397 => 0.98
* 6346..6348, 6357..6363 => 0.97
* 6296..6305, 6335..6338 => 1.01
